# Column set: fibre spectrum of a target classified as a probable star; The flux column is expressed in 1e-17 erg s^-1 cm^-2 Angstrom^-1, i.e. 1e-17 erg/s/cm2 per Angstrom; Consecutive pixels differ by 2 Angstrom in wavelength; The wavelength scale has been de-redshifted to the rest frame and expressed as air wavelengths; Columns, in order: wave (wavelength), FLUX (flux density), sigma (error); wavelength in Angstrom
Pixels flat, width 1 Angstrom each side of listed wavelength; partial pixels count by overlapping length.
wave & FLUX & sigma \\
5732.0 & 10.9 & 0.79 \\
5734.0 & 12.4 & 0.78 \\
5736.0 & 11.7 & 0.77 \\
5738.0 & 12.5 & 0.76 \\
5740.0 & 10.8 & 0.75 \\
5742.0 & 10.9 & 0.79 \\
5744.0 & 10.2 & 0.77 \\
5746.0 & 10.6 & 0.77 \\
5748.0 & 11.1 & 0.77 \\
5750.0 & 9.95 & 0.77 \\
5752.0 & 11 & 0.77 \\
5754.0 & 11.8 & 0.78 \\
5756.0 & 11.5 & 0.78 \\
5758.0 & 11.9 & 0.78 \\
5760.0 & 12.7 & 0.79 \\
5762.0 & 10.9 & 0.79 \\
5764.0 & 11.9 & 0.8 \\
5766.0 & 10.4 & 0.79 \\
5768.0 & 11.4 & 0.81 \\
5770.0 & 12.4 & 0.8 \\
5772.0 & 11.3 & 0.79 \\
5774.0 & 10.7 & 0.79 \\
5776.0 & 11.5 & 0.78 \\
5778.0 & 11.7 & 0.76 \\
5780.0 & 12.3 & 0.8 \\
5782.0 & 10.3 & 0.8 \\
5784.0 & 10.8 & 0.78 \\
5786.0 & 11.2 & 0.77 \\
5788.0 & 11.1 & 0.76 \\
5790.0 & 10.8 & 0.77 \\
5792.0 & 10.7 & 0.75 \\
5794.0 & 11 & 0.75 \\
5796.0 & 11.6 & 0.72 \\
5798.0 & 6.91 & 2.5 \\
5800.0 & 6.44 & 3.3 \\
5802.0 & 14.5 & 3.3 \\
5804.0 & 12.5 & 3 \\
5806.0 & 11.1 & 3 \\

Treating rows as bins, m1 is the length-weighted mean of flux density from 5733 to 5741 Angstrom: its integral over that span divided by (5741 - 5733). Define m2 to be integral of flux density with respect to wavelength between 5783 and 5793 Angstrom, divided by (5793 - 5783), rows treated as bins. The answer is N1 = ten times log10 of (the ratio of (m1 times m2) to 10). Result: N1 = 11.1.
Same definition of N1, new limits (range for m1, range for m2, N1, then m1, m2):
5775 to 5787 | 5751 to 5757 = 11.1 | 11.30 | 11.4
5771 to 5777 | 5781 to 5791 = 10.8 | 11.17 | 10.8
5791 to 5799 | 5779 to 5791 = 10.5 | 10.05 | 11.1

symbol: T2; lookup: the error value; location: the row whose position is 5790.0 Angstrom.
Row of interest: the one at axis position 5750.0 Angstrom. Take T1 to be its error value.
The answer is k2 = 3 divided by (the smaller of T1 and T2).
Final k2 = 3.90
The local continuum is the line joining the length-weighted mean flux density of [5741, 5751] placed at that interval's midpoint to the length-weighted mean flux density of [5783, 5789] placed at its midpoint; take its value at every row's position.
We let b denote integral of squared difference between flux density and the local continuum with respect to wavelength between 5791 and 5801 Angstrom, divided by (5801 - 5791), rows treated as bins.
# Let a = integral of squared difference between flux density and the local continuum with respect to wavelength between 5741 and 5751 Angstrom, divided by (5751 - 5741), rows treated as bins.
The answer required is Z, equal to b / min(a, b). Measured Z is 42.8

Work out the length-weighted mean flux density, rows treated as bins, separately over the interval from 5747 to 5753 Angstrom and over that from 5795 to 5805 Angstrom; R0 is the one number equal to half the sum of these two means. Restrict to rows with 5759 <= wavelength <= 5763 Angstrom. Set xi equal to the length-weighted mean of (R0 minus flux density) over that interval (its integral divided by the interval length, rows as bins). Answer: -1.3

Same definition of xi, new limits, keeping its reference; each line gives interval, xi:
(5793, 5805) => 0.0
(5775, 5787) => -0.8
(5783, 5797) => -0.5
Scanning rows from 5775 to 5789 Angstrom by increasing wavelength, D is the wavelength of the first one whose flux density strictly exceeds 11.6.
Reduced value 5778.0 Angstrom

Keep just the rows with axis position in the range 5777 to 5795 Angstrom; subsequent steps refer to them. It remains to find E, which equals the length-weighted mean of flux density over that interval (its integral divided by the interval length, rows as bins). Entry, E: 11.1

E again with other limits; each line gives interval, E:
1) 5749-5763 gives 11.4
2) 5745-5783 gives 11.3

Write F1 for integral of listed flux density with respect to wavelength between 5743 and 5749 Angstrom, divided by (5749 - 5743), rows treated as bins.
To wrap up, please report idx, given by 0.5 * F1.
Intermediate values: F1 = 10.63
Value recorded 5.3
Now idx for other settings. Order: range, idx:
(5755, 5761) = 6.0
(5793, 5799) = 4.9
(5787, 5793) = 5.4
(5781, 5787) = 5.4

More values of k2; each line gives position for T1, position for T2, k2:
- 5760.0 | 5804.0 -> 3.80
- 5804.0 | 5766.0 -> 3.80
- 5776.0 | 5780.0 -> 3.85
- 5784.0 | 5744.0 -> 3.90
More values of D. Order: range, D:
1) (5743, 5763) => 5754.0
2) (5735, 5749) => 5736.0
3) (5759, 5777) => 5760.0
